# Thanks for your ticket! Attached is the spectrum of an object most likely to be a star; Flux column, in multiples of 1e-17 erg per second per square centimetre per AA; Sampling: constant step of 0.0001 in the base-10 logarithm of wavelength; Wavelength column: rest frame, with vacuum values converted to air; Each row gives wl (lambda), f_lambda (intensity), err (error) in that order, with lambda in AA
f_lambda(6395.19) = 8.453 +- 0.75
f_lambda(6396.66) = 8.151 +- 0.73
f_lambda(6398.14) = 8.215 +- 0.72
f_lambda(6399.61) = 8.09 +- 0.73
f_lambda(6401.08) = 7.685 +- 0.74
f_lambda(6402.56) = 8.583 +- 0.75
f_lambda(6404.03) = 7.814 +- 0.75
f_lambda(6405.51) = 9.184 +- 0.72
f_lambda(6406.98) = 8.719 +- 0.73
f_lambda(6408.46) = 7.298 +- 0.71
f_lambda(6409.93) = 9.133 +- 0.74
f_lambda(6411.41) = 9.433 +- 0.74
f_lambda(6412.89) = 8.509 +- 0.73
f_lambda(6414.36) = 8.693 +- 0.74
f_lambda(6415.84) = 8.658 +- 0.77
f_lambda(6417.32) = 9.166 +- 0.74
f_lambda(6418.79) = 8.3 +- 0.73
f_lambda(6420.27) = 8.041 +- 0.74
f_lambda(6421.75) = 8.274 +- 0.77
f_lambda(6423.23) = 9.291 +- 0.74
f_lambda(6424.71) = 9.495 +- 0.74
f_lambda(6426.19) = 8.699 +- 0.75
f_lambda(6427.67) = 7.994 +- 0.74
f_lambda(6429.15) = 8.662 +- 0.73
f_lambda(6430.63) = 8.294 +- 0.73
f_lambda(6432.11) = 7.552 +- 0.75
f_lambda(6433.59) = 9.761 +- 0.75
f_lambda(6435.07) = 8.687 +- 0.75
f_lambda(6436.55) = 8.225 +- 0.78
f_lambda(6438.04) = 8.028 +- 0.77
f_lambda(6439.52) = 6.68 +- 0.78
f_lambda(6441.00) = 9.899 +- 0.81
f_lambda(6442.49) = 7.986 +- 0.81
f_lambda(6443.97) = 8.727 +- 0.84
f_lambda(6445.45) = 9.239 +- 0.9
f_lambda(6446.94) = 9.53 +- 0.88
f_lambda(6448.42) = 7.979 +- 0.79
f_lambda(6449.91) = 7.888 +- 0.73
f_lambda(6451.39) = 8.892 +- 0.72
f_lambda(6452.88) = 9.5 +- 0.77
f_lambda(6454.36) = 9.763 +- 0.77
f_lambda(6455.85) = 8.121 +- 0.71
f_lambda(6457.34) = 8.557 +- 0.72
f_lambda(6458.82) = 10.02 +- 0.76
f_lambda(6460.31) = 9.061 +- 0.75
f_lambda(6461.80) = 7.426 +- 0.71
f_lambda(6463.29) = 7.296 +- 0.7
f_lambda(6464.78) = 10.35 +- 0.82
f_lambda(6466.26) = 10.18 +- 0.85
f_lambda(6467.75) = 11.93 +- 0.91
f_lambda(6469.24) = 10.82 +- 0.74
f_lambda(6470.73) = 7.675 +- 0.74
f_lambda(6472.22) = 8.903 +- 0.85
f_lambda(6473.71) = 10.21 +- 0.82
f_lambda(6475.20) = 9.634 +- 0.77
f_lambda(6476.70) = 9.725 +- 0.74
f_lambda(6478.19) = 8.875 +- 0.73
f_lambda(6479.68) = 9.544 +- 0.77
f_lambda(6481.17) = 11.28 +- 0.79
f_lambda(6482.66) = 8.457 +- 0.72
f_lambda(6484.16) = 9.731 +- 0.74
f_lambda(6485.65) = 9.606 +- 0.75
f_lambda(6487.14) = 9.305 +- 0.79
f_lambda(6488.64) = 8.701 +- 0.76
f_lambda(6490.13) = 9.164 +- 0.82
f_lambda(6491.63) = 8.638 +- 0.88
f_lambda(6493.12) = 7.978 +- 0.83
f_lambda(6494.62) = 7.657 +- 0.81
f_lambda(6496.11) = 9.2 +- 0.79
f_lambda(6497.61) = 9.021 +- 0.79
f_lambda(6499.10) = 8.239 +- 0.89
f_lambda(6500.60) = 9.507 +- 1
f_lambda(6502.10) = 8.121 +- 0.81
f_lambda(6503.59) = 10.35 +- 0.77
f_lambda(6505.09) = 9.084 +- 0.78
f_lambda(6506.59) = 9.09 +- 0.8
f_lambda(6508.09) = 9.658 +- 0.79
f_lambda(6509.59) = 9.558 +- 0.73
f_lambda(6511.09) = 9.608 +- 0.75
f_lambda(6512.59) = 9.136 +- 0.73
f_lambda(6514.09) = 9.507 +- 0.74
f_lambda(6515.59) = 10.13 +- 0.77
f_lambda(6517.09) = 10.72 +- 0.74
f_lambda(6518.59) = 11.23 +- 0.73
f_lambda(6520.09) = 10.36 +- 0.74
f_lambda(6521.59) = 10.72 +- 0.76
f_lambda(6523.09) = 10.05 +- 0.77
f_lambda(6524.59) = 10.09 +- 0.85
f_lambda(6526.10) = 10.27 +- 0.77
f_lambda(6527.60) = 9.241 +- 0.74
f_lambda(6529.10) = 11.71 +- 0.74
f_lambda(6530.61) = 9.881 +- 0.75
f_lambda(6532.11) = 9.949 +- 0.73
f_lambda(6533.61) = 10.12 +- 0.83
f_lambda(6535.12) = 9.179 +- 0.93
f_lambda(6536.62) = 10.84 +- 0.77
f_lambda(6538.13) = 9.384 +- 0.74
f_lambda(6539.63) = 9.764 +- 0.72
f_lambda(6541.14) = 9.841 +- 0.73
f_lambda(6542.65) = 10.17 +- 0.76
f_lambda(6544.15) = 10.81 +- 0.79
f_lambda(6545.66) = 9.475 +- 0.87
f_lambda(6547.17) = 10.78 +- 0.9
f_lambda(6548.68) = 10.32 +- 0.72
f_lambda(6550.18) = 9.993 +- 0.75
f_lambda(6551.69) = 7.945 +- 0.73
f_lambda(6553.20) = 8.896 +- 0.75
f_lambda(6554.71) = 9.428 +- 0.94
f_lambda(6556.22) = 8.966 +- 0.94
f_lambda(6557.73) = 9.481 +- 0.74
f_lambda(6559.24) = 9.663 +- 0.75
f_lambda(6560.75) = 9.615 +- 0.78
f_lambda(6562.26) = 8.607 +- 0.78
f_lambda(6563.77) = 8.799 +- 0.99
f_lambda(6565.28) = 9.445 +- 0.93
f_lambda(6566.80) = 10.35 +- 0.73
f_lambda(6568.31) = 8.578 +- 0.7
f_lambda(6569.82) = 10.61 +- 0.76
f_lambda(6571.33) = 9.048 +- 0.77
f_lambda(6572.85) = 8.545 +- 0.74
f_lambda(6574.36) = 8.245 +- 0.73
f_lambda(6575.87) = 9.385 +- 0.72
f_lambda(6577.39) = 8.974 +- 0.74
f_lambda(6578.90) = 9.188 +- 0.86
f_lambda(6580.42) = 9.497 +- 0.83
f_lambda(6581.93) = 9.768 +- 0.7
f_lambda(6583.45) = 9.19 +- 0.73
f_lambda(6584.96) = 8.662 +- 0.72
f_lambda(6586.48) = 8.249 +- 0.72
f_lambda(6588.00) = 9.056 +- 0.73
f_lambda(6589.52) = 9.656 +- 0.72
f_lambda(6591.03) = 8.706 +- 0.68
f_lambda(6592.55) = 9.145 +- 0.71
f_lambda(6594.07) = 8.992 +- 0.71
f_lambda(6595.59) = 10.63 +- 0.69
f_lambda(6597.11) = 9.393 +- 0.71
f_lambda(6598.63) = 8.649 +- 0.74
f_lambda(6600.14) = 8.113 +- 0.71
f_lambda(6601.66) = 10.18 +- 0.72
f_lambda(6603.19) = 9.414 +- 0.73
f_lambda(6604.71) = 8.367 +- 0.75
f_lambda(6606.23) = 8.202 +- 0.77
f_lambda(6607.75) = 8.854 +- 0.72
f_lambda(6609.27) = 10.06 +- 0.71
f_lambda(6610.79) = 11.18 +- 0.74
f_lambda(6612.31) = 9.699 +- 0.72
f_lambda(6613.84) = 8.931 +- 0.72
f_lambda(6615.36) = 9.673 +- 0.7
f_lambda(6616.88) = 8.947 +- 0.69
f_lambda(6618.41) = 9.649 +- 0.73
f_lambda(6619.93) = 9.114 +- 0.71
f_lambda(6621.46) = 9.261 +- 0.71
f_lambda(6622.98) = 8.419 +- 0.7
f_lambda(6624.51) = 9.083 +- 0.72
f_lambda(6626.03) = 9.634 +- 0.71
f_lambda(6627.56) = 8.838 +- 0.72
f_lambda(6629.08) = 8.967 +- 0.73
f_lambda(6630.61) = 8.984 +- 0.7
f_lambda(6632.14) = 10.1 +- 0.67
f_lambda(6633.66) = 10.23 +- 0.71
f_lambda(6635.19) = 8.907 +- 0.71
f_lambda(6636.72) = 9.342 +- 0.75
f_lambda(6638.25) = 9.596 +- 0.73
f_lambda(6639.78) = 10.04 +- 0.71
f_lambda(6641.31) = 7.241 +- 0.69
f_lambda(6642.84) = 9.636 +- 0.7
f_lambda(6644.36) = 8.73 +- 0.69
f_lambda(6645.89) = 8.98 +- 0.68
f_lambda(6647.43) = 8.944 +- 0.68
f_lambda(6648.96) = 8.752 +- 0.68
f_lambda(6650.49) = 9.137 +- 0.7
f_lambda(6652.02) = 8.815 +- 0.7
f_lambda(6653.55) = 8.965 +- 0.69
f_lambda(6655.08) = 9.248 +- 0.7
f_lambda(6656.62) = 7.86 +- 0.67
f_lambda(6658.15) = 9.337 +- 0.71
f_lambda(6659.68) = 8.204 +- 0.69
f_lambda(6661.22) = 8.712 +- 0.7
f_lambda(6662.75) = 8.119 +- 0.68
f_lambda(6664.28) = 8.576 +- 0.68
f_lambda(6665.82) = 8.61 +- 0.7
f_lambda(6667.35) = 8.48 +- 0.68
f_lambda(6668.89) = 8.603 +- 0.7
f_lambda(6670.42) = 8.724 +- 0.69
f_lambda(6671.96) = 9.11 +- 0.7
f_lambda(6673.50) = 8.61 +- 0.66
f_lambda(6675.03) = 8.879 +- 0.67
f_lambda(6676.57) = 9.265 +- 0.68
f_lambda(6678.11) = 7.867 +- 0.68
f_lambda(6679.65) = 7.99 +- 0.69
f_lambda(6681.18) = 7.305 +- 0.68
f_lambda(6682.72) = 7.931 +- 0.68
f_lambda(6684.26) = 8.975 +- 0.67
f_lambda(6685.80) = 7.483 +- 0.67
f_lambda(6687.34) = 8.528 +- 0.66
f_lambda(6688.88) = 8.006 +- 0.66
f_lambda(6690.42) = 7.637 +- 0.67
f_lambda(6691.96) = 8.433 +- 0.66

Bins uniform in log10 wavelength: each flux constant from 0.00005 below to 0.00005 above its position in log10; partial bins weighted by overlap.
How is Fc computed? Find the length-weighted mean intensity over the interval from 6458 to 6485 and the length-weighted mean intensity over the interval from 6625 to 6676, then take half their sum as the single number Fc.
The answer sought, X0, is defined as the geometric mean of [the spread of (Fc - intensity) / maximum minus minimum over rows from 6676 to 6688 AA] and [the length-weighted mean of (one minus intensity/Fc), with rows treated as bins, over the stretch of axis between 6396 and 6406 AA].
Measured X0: 0.46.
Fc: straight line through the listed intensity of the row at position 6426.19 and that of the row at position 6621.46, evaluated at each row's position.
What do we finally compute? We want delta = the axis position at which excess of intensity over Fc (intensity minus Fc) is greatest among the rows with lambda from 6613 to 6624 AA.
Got 6615.36 AA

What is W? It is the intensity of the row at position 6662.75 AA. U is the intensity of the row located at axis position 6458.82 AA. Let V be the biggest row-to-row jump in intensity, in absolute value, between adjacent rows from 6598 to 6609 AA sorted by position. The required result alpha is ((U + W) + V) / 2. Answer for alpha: 10.10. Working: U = 10.02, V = 2.1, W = 8.119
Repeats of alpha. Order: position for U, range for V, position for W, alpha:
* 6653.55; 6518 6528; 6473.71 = 10.10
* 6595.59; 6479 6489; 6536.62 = 12.15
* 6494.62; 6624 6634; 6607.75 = 8.81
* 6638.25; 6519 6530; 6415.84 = 10.36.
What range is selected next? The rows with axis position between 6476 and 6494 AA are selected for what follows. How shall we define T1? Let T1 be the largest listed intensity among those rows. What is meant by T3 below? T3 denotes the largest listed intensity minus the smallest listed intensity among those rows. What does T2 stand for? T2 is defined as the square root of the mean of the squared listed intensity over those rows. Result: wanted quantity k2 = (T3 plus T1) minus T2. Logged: 5.3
